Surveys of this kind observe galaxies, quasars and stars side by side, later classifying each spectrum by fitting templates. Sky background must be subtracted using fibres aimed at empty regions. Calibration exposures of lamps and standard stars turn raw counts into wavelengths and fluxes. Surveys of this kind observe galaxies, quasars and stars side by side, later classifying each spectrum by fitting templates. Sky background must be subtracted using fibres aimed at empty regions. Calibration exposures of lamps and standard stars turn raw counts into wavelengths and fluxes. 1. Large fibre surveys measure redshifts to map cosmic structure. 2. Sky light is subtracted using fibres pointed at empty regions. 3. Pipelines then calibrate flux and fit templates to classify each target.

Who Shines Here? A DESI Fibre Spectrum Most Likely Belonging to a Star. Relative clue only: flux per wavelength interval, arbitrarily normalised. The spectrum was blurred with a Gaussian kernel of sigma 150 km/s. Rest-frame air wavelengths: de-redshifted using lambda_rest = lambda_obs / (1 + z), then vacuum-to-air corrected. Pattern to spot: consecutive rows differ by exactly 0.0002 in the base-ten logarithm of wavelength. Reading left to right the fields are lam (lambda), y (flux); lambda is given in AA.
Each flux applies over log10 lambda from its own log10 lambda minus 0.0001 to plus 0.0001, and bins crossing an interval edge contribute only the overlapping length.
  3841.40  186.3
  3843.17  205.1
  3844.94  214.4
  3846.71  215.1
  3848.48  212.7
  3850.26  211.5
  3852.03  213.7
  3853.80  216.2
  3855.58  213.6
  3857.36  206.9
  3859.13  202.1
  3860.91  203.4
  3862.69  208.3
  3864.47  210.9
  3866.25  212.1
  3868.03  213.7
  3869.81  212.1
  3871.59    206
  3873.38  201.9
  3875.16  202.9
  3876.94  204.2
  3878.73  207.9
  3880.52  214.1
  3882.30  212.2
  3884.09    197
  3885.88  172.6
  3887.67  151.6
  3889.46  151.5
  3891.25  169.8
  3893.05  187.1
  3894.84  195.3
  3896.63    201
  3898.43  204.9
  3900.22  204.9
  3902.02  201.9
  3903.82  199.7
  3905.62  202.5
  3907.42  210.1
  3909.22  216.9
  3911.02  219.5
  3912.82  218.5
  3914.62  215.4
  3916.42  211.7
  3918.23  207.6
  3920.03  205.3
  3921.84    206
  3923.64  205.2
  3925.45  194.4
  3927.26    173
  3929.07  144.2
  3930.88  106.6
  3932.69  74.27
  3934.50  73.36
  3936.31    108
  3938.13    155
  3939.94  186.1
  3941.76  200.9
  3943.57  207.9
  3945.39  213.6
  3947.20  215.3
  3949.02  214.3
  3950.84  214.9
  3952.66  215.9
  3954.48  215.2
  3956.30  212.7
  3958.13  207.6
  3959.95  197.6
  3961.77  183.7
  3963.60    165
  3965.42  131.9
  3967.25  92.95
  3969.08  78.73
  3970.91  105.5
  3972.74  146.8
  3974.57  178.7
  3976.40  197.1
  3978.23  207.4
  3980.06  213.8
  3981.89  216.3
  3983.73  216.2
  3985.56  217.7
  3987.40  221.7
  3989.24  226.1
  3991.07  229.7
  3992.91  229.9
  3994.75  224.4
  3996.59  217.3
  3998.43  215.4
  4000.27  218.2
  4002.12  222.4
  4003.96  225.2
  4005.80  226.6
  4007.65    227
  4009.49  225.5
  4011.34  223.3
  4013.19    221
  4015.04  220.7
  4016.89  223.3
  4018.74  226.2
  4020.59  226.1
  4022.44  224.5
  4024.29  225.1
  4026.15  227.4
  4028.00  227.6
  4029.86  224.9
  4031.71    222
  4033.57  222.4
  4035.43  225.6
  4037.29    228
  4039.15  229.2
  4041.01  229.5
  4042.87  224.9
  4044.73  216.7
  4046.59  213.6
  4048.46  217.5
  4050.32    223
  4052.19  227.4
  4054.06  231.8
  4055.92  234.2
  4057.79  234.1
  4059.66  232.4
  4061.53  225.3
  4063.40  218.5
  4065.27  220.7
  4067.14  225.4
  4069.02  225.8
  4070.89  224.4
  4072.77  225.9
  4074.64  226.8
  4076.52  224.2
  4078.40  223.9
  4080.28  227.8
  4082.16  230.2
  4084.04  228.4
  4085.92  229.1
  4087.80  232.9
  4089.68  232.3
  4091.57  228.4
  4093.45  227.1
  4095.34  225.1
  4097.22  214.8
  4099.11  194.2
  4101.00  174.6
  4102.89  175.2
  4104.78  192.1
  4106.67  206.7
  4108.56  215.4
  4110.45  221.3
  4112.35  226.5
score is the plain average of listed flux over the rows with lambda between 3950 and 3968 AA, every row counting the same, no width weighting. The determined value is 184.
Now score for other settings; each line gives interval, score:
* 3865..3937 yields 188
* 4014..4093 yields 226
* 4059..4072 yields 225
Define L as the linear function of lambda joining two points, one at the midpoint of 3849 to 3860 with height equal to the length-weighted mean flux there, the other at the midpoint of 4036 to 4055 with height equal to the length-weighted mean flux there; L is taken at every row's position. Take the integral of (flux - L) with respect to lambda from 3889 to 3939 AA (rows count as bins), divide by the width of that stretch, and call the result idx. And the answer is -34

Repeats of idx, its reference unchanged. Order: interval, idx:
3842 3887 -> -4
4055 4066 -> 2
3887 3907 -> -25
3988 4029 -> 3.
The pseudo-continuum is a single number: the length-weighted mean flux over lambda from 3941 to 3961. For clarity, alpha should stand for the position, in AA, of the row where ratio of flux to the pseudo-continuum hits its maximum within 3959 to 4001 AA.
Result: 3992.91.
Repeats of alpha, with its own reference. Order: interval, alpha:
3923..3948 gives 3947.20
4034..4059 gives 4055.92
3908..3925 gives 3911.02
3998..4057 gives 4055.92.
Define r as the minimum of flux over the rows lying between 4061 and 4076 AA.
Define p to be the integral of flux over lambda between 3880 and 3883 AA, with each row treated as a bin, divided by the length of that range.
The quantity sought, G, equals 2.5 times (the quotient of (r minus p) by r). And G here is 0.06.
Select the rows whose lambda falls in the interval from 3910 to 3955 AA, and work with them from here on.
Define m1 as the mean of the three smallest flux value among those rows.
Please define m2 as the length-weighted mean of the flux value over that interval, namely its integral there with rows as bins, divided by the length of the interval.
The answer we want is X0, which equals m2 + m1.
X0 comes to 269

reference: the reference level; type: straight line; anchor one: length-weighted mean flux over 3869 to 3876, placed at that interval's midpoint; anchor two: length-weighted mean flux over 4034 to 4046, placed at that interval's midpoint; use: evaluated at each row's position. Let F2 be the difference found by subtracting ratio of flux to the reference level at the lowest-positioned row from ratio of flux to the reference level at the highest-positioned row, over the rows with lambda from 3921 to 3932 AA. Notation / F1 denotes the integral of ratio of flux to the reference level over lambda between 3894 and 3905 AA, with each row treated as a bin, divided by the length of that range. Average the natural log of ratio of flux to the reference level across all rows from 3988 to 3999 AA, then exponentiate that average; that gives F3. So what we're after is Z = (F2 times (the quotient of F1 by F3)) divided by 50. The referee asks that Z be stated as -0.0090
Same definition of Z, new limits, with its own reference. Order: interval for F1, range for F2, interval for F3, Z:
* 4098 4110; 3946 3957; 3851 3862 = -0.0003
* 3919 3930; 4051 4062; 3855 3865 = -0.0002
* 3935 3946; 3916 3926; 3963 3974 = -0.0026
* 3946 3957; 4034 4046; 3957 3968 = -0.0012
